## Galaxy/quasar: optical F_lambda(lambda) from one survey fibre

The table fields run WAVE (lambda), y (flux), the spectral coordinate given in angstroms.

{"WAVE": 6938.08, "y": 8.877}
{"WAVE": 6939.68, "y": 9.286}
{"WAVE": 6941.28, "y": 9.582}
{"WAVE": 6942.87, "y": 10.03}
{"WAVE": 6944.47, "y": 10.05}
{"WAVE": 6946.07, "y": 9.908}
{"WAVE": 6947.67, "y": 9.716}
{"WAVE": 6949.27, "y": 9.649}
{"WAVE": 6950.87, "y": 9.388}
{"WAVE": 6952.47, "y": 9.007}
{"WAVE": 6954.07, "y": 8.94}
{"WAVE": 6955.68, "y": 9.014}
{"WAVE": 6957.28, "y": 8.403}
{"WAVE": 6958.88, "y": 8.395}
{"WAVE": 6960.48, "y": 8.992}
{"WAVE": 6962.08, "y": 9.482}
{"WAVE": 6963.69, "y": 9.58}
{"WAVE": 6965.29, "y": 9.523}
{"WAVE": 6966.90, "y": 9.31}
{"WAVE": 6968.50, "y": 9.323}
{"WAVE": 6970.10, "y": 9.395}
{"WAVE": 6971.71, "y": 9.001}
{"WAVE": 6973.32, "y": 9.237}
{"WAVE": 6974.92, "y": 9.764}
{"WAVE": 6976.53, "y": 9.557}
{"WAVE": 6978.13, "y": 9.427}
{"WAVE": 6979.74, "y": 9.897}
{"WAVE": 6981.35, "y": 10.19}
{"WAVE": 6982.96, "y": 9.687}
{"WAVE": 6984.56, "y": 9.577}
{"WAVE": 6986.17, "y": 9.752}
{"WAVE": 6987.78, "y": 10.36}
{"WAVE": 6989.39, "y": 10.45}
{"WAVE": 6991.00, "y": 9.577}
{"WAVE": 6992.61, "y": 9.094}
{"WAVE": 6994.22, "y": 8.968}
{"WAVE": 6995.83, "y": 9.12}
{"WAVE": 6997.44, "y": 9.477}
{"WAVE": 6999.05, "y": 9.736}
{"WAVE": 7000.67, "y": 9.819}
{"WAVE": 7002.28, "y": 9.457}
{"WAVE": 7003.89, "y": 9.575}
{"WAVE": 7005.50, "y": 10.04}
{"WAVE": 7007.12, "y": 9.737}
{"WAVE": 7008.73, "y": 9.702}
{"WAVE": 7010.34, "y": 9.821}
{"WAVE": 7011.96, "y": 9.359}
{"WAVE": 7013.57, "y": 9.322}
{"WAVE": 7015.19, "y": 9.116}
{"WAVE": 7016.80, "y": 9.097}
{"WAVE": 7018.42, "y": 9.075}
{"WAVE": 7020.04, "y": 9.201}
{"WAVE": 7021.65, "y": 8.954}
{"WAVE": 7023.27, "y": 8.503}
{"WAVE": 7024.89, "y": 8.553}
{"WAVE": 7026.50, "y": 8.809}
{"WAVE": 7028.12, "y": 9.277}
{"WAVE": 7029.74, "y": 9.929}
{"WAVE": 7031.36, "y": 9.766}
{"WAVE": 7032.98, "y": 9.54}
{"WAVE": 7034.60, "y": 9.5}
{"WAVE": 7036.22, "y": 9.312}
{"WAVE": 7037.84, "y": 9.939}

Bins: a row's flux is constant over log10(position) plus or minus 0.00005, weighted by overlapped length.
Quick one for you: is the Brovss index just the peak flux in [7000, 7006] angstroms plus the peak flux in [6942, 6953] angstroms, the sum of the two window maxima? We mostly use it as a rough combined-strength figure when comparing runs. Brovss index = 20.1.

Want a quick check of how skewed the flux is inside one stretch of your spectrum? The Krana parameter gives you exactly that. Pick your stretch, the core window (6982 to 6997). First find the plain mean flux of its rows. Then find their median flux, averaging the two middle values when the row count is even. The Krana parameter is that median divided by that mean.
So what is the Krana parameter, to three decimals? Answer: 0.995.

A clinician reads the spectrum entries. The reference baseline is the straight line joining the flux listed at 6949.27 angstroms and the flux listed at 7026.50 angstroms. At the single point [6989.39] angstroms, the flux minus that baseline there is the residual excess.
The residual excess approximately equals 1.2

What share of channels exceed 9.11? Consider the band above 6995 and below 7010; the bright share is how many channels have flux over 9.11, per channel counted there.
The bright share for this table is 1.0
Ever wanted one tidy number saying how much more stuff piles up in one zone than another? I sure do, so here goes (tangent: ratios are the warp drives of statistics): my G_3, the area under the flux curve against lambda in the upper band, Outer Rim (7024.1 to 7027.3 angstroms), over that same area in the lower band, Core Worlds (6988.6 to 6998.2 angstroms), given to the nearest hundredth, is 0.31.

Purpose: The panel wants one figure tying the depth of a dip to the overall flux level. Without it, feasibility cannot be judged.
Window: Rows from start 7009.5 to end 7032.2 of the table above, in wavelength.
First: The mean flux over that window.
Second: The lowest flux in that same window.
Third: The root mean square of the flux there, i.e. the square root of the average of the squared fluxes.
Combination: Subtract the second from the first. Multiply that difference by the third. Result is 6.4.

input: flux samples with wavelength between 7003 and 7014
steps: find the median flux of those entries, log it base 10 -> 0.987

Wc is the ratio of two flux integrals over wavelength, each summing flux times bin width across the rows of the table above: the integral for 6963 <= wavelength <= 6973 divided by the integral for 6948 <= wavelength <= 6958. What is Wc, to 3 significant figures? 1.03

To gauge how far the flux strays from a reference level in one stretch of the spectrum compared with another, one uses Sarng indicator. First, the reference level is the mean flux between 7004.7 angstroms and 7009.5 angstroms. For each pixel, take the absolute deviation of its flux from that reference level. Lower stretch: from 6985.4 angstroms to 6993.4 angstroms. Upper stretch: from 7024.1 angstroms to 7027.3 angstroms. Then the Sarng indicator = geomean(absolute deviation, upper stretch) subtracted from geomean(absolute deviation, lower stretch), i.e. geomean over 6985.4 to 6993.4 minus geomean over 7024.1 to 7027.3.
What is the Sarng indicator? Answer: -0.80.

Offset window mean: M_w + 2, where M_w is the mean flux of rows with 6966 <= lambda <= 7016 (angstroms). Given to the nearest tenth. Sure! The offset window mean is 11.6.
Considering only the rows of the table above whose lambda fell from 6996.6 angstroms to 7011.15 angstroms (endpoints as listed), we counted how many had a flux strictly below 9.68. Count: 3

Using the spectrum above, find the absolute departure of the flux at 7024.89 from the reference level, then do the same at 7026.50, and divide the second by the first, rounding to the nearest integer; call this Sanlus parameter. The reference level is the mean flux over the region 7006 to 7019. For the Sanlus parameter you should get 1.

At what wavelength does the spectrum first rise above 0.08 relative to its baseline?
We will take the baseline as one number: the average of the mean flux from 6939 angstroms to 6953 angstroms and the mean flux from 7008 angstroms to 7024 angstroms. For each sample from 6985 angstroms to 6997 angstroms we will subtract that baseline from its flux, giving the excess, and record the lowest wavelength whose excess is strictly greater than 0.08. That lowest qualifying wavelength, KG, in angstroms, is 6986.17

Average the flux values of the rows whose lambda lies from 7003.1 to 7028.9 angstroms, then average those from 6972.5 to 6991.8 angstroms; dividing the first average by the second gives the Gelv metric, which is 0.95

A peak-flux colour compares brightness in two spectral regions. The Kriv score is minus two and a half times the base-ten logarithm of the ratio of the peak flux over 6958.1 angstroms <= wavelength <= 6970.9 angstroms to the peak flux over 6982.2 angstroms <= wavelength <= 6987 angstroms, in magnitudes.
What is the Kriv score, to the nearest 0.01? 0.02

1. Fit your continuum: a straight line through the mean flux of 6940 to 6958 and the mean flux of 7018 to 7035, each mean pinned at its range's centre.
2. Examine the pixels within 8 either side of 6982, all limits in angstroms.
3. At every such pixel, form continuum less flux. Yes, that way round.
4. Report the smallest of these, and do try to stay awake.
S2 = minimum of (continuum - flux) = -1.1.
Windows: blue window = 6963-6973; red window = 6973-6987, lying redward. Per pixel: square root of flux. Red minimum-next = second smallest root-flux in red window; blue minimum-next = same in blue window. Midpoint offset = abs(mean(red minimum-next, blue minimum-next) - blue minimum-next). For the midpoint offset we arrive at 0.010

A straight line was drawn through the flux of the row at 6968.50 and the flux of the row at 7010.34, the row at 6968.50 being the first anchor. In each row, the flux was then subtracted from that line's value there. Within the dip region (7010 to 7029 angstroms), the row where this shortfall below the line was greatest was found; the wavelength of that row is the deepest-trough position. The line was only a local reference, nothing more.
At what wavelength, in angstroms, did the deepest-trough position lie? 7023.27 angstroms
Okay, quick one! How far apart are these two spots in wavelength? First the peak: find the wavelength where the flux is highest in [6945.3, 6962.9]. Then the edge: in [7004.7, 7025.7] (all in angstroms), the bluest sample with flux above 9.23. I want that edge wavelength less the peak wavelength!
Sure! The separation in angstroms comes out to 59.4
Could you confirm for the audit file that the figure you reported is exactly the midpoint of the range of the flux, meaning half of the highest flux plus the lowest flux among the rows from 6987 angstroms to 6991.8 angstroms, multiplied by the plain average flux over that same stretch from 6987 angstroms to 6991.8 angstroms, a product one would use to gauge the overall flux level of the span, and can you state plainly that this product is 101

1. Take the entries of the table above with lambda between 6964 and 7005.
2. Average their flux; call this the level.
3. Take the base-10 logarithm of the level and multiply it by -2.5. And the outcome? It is -2.45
